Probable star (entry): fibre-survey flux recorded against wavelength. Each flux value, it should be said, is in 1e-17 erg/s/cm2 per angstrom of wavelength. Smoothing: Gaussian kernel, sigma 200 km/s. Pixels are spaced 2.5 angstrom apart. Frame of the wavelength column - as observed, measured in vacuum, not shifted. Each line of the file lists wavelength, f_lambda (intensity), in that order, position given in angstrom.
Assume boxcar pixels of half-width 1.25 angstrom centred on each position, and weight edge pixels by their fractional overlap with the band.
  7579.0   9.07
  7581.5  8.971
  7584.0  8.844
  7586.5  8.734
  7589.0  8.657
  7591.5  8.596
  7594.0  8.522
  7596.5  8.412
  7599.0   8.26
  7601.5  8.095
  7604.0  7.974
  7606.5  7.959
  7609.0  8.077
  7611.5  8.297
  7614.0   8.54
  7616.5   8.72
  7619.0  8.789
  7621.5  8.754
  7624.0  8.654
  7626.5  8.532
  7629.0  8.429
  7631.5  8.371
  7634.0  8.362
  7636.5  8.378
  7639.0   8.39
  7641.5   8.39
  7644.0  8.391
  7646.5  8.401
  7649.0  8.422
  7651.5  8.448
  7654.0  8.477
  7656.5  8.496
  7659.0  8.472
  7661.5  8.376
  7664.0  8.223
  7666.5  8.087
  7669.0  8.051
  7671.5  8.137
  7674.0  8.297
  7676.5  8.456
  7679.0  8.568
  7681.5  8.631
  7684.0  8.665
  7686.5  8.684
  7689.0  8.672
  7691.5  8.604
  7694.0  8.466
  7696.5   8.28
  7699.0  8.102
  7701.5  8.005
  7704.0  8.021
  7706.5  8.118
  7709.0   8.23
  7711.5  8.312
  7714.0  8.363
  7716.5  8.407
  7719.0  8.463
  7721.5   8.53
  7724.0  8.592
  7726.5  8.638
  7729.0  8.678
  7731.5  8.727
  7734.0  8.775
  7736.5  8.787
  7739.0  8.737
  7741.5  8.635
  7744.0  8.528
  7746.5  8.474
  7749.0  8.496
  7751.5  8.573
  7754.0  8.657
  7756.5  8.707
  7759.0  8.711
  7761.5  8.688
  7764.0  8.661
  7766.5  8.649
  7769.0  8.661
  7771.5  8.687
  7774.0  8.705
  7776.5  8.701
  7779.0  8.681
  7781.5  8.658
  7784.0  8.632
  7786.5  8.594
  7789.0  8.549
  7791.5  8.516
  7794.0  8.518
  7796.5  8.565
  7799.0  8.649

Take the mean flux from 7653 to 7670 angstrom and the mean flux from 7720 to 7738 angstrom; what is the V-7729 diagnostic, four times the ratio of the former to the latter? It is 3.83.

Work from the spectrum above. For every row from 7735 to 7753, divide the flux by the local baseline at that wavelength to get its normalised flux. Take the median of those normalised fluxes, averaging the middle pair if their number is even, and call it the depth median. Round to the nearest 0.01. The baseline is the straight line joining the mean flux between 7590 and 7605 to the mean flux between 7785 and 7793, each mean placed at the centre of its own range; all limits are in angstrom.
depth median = 1.01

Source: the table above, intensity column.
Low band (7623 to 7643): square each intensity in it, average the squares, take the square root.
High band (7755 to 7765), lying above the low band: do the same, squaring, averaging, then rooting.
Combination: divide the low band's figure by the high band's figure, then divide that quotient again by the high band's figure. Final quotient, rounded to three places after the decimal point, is 0.112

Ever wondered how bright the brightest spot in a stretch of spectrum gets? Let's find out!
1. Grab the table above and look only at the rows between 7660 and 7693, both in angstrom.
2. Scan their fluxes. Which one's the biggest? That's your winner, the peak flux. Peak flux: 8.684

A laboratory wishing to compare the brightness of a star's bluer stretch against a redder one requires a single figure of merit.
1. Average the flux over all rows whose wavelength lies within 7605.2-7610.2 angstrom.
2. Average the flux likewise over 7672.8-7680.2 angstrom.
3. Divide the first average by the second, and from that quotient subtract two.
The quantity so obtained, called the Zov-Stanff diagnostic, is -1.05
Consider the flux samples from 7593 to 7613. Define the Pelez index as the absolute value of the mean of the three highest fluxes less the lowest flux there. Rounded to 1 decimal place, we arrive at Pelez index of 0.5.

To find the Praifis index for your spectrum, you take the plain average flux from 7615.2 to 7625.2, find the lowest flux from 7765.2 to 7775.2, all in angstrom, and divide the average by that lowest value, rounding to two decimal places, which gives 1.01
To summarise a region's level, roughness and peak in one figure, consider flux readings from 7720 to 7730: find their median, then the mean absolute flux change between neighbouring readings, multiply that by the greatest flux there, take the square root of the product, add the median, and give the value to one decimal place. 9.3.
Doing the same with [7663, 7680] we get 9.2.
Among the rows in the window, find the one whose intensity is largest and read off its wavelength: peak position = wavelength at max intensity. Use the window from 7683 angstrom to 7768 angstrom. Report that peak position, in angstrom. 7736.5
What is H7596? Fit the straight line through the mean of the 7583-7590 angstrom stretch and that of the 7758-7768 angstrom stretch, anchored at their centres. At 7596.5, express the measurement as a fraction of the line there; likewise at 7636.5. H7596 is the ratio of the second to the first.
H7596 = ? 1.00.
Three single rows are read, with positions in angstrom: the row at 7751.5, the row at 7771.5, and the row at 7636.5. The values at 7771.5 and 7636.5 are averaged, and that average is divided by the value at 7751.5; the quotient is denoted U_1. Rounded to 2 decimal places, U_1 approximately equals 1.00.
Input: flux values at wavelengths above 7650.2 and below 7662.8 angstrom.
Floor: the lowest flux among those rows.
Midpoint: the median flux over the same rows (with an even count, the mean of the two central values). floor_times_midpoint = 71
